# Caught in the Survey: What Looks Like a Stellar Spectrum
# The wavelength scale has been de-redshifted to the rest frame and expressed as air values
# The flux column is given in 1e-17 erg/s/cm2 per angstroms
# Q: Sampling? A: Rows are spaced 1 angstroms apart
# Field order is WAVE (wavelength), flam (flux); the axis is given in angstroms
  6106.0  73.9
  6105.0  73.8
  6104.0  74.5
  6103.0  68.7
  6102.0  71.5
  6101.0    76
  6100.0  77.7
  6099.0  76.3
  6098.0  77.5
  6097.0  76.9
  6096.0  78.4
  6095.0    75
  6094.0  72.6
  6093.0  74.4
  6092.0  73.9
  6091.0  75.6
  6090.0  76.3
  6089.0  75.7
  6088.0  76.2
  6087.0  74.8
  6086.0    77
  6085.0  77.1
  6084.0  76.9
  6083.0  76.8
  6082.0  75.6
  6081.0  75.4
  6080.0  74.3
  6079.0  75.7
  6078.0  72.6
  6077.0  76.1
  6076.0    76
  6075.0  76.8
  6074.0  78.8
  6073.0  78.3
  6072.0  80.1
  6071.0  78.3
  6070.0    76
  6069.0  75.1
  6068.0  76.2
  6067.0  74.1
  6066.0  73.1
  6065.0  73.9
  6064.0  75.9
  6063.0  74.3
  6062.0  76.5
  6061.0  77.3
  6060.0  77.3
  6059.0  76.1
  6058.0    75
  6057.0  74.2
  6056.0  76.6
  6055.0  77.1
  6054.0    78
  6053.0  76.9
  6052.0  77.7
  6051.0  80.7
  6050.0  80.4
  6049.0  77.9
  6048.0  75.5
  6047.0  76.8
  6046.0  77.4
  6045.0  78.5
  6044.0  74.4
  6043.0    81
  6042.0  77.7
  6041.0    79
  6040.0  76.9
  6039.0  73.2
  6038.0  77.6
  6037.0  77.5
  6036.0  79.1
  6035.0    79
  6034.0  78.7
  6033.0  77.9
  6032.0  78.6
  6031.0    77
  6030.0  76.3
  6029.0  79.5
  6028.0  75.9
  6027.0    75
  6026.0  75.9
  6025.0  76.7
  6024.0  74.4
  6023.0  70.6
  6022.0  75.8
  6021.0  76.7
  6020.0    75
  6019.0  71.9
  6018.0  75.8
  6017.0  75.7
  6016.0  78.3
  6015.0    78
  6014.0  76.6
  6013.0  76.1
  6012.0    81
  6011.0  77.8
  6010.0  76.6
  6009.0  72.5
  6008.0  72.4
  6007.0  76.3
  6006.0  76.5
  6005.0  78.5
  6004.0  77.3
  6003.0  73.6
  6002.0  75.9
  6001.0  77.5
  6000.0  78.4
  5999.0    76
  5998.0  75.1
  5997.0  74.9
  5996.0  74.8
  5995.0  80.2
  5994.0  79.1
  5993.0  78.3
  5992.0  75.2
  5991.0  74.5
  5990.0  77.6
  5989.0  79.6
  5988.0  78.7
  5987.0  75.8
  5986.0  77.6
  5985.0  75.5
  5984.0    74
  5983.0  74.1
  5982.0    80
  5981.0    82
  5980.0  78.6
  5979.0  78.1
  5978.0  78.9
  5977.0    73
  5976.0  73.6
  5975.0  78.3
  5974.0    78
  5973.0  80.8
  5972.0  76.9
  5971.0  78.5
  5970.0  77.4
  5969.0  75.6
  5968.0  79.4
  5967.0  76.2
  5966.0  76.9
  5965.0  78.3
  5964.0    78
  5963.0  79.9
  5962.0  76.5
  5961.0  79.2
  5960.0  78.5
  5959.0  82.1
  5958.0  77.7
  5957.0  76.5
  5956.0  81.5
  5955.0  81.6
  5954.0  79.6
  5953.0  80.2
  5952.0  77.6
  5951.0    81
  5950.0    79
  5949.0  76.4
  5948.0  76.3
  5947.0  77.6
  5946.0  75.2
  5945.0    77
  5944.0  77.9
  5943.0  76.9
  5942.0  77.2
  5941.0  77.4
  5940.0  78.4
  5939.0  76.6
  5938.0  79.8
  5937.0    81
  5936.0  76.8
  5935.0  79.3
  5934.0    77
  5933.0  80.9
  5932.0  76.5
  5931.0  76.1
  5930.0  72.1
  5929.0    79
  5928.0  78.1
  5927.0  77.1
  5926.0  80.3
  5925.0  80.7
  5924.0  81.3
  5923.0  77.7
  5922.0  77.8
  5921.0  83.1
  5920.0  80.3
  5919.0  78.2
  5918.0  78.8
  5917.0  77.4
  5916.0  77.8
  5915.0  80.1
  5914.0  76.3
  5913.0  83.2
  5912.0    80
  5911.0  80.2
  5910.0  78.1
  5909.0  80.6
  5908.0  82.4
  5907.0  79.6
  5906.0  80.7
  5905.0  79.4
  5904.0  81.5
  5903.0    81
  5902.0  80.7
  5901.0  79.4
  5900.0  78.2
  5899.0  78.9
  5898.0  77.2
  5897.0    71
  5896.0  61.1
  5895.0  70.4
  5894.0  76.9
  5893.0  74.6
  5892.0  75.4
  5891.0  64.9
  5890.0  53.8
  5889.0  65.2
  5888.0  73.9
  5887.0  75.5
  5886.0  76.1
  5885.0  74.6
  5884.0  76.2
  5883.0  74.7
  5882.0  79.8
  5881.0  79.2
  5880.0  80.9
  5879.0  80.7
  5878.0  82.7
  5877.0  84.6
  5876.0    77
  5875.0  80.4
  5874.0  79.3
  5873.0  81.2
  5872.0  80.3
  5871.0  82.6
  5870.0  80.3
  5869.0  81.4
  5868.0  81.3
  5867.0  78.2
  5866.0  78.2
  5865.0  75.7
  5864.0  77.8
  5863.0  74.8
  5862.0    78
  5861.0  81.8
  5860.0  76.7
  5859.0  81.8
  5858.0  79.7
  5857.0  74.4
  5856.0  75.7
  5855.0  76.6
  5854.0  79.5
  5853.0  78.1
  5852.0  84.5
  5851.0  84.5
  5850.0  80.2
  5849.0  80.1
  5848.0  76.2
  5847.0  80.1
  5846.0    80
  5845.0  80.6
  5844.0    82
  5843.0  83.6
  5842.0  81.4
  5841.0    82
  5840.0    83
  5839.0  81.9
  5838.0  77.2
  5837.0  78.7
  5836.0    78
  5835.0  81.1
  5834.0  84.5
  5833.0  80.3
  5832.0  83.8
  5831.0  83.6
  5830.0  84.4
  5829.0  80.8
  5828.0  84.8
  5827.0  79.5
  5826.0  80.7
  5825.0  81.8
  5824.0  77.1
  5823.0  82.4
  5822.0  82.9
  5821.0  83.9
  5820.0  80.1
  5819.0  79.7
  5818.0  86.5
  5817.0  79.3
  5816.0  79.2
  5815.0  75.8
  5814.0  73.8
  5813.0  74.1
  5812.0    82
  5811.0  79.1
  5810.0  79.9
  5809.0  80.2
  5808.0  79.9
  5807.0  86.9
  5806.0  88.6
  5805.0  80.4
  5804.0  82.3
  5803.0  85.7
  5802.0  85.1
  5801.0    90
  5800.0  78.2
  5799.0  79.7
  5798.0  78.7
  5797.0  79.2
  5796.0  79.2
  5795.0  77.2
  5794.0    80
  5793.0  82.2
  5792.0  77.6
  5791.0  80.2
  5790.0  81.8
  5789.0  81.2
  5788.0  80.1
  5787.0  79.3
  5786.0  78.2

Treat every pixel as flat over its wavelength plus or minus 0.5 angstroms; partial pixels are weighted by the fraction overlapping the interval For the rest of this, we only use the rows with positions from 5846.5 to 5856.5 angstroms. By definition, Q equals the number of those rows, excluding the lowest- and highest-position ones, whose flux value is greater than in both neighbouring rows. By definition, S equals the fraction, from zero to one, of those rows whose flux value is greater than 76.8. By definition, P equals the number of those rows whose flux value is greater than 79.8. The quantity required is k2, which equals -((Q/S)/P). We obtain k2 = -0.3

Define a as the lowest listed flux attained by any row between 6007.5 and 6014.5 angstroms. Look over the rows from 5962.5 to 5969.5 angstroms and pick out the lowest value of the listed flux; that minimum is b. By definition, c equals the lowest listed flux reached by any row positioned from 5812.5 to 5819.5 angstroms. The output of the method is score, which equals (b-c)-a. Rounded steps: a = 72.4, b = 75.6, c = 73.8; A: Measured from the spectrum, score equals -70.6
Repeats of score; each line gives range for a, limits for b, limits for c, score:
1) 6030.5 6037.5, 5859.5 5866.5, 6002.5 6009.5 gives -74.6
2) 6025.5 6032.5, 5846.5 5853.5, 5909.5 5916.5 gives -75.1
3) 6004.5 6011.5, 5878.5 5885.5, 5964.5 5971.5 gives -73.4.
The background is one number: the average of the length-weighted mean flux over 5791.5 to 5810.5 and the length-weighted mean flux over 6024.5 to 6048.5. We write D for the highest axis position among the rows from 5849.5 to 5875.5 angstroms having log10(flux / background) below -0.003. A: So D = 5867.0 angstroms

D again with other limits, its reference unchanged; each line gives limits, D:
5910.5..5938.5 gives 5936.0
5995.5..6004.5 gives 6004.0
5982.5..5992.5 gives 5992.0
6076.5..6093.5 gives 6093.0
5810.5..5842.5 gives 5838.0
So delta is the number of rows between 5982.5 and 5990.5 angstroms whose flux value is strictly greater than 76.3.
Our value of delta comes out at 4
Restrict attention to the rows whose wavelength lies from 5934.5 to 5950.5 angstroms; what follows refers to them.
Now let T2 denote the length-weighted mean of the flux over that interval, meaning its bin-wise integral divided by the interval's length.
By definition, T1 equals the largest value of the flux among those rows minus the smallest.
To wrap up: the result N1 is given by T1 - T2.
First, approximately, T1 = 5.8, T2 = 77.7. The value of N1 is -72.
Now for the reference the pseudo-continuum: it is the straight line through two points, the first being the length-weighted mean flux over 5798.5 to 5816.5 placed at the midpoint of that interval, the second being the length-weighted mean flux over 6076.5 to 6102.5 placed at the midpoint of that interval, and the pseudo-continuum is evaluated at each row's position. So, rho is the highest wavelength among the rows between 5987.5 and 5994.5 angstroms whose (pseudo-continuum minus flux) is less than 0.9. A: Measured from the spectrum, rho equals 5994.0 angstroms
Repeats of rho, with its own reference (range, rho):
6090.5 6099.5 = 6099.0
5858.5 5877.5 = 5877.0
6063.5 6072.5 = 6072.0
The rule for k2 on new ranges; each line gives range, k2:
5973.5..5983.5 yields -2.1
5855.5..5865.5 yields -3.0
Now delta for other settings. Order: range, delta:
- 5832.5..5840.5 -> 8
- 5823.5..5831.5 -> 8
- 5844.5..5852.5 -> 7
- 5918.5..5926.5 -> 8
